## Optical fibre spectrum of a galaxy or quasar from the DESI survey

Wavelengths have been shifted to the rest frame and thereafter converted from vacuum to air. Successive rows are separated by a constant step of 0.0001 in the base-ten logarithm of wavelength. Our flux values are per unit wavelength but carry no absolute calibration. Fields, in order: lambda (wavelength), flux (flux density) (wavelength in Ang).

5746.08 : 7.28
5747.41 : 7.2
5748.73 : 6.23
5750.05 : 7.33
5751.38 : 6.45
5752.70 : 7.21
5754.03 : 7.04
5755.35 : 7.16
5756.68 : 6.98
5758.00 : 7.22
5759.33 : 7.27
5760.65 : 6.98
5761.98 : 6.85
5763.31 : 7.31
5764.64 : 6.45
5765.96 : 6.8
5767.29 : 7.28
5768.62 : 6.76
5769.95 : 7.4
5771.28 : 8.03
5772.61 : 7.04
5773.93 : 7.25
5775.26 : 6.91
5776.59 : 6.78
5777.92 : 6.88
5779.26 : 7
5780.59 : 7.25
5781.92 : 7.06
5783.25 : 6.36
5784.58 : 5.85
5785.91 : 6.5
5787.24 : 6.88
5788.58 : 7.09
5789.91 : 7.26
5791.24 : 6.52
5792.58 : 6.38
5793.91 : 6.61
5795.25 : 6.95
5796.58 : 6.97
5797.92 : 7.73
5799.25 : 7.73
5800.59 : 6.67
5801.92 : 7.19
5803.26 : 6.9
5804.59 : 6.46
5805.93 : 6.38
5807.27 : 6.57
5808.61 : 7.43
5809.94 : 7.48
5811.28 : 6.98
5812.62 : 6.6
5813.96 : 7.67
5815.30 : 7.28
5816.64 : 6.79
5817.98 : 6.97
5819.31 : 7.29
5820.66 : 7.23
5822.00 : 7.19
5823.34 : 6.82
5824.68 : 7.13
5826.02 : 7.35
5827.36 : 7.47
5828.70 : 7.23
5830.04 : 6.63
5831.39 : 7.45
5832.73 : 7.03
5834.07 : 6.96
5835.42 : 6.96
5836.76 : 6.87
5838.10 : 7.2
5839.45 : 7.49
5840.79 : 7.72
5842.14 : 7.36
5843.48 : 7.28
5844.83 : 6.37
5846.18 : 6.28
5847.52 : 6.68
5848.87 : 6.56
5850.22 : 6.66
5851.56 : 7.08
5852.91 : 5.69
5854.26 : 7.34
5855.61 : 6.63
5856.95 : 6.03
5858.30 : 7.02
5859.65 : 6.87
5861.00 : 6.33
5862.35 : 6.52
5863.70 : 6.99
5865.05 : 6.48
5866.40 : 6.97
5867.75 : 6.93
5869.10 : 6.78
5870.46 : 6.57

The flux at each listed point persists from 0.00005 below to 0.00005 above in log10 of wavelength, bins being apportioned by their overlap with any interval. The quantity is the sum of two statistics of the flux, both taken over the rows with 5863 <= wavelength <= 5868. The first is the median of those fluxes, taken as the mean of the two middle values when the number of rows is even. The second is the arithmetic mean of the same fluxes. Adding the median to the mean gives 13.8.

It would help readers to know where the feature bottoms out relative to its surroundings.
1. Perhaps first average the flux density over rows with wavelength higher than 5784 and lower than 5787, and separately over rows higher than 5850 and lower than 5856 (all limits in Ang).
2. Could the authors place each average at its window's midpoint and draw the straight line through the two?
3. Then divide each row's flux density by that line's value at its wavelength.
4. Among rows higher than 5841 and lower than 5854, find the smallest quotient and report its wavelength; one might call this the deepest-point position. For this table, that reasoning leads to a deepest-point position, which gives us 5852.91 Ang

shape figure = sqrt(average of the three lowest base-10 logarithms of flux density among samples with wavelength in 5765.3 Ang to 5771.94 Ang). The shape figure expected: 0.917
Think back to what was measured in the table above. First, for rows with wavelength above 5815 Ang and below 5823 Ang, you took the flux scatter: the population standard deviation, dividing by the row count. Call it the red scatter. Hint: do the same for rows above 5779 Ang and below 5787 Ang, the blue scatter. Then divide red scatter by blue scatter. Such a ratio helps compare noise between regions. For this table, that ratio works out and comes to 0.38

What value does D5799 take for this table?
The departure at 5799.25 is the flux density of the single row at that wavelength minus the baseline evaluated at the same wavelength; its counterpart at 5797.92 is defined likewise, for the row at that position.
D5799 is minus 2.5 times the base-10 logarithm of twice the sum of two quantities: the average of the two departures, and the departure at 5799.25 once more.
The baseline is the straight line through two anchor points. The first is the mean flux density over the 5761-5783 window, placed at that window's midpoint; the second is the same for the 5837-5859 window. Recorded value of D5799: -1.2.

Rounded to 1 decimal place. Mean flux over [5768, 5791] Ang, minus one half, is 6.5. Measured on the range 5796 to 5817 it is 6.6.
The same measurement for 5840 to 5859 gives 6.3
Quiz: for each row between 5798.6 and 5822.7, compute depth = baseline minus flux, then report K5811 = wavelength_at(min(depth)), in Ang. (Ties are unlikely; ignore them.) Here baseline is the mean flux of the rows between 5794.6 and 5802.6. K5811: 5799.25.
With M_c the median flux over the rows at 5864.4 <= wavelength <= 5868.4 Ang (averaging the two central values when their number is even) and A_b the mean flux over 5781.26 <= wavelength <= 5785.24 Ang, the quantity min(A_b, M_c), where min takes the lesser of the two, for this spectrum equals 6.4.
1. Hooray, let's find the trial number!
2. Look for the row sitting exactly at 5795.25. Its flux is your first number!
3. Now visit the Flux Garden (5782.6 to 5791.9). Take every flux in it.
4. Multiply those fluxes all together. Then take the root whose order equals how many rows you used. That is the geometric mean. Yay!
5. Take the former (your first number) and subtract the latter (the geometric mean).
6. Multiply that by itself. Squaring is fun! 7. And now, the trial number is 0.11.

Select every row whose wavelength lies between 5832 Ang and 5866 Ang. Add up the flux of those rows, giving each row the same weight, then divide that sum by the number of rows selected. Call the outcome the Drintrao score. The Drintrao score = 6.82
